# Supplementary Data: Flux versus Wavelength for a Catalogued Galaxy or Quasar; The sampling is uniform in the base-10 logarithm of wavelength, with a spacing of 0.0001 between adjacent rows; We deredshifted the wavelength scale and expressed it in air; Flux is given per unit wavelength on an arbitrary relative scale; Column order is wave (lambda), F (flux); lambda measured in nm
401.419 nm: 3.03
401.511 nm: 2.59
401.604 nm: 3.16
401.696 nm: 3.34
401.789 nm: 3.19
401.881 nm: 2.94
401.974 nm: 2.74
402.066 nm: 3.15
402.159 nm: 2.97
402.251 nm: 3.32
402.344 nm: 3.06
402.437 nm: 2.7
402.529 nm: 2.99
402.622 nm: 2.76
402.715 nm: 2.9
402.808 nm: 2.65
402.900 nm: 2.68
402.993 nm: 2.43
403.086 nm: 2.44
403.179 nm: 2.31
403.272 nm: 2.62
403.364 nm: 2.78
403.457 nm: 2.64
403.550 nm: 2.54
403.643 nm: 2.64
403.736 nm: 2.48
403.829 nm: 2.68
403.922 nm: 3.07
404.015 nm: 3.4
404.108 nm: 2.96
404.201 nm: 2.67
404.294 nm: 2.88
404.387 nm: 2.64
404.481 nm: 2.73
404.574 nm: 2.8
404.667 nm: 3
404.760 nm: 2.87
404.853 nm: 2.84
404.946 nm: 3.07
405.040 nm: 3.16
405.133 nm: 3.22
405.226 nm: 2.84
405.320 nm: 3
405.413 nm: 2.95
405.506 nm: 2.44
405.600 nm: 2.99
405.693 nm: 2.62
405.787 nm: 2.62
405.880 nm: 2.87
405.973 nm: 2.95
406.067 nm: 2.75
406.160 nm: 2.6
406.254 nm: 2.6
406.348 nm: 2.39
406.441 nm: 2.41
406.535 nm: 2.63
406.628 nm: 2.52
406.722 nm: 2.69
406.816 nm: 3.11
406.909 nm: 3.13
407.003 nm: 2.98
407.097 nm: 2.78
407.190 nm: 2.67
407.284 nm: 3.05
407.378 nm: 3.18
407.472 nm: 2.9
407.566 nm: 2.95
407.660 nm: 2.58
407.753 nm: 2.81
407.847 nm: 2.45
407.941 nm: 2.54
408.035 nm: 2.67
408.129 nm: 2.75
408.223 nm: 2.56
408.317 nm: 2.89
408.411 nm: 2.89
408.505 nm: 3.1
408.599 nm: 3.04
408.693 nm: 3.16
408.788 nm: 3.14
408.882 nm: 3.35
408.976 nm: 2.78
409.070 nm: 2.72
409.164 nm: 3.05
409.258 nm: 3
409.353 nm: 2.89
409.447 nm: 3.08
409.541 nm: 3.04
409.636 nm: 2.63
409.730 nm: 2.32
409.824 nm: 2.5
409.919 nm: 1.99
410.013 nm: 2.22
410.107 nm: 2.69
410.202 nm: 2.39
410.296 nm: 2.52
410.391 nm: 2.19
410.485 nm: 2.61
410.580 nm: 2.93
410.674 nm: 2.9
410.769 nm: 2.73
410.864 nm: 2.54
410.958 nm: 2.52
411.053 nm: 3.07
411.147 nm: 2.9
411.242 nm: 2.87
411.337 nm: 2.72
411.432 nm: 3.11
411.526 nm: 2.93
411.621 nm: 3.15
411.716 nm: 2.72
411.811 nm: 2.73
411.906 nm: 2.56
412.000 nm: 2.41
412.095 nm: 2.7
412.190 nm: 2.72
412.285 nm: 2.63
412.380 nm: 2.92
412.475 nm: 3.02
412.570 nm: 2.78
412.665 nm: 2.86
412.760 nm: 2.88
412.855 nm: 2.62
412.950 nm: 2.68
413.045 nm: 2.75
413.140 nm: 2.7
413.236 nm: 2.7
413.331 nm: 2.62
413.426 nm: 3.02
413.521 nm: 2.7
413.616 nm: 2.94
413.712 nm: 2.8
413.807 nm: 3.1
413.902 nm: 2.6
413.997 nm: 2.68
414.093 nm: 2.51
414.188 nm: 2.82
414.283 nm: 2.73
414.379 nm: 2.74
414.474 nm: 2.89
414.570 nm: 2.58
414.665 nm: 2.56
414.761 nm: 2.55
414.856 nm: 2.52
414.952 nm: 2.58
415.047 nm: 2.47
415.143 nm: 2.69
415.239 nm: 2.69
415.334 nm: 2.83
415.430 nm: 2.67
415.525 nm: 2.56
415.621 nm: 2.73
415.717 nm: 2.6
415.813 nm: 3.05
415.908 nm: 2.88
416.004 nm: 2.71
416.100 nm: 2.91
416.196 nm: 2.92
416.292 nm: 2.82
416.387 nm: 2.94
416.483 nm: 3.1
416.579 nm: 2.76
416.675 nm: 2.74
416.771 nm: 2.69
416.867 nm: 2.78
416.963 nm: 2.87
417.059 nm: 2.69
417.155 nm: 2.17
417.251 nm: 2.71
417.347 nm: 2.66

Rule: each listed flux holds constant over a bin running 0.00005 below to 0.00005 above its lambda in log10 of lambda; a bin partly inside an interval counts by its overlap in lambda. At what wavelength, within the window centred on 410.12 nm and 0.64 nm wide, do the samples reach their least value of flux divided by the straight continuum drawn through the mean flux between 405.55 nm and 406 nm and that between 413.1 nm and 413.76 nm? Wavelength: 409.919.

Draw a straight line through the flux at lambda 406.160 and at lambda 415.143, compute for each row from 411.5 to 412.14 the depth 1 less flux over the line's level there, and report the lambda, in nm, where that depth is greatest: 412.000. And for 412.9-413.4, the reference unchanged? 413.331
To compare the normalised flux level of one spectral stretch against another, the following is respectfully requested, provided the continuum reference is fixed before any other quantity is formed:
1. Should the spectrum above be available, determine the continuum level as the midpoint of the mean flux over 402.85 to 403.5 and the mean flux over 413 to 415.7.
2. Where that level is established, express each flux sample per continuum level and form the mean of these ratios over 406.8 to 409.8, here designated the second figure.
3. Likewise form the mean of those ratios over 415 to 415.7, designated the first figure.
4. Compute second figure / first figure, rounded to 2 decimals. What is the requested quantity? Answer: 1.08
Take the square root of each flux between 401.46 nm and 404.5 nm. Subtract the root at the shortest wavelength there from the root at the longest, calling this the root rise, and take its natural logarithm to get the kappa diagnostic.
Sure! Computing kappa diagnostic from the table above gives -3.1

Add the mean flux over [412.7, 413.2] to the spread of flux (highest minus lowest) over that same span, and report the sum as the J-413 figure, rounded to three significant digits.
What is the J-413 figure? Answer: 2.99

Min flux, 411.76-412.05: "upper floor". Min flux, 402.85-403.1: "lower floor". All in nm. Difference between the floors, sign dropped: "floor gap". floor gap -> 0.0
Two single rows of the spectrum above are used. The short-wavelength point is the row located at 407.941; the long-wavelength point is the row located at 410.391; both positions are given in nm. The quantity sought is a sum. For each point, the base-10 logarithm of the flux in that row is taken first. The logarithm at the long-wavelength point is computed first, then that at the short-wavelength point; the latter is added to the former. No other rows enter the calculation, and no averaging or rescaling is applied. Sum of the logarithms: 0.75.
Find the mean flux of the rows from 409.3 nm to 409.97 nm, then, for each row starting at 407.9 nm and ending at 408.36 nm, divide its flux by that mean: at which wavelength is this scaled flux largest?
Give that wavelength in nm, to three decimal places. 408.317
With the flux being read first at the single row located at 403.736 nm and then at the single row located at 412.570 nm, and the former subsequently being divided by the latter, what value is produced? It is 0.89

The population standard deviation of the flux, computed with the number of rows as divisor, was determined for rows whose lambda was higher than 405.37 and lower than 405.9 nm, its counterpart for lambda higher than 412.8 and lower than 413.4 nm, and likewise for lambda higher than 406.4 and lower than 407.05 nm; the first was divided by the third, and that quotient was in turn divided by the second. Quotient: 16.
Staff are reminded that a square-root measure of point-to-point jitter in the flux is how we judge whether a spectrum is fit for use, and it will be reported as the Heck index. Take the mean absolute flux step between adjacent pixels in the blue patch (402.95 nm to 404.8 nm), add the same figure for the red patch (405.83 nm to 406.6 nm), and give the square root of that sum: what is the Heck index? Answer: 0.57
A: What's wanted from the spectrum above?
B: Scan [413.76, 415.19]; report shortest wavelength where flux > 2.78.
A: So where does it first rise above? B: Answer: 413.807 nm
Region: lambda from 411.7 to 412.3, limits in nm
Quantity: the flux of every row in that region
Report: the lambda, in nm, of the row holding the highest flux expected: 411.811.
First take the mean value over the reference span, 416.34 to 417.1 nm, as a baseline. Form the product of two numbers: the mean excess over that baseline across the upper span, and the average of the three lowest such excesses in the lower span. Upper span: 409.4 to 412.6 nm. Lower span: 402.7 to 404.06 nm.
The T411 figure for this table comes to 0.053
